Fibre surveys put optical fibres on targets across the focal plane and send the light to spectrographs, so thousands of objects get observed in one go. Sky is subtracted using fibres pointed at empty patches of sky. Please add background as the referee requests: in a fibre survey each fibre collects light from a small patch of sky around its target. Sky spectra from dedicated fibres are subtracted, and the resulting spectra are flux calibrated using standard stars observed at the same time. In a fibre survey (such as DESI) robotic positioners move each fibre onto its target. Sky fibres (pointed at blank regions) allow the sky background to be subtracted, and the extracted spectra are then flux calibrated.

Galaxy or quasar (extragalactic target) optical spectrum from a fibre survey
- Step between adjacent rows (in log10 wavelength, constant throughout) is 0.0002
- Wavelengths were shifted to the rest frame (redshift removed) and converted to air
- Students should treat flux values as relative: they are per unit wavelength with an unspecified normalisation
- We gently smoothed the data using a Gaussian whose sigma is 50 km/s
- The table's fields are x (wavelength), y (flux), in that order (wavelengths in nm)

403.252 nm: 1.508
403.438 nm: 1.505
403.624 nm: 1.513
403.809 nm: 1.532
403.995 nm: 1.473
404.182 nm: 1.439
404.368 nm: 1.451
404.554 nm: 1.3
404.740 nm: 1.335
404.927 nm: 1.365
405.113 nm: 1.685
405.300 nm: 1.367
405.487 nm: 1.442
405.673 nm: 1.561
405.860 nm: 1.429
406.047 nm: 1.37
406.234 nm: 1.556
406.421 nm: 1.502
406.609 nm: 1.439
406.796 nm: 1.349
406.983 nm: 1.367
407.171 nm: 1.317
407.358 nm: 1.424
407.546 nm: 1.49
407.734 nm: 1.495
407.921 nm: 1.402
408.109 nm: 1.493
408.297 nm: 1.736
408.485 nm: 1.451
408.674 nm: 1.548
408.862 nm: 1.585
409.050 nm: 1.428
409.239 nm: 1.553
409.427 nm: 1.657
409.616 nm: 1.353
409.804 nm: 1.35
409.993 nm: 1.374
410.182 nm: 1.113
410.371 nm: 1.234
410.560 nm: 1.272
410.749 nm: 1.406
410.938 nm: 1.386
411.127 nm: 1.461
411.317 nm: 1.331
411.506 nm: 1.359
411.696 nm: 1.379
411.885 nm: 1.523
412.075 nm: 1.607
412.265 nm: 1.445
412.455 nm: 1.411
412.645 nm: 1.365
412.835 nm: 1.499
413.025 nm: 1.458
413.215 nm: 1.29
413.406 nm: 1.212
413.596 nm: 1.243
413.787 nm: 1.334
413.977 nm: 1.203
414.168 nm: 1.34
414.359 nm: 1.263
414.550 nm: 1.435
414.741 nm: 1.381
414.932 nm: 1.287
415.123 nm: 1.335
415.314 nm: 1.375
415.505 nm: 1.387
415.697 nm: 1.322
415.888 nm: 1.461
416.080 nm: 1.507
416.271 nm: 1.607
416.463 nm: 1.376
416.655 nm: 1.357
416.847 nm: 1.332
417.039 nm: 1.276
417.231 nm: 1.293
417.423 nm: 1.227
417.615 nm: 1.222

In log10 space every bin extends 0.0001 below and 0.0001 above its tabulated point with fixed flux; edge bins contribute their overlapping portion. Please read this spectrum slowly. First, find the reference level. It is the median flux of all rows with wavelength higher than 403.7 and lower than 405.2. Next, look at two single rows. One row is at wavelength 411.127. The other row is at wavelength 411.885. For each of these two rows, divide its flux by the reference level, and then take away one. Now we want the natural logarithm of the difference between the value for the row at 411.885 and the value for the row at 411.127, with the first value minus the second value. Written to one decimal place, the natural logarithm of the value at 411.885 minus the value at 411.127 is -3.1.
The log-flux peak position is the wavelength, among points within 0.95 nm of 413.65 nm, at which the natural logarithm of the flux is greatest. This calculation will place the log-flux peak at 412.835 nm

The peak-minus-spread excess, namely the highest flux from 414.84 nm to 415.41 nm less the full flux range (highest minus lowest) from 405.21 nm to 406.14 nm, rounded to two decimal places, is 1.18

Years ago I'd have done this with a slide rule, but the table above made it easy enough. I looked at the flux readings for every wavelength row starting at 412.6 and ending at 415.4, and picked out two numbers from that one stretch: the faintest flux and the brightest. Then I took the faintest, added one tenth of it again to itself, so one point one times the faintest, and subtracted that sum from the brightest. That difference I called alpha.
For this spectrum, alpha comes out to 0.18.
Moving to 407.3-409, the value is 0.19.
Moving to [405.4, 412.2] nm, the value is 0.51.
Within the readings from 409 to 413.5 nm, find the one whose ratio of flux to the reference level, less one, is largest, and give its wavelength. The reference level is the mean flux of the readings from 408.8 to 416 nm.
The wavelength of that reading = 409.427 nm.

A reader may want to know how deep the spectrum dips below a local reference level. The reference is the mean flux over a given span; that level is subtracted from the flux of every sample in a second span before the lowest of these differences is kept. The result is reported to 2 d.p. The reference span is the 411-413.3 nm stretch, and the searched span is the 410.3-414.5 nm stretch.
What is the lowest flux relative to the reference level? -0.22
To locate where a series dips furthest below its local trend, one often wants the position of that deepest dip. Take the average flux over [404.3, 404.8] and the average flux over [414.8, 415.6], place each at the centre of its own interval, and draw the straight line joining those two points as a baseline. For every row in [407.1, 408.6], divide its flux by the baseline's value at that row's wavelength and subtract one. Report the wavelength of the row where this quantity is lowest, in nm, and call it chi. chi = 407.171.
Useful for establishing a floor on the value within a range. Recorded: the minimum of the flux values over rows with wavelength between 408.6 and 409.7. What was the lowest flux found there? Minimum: 1.353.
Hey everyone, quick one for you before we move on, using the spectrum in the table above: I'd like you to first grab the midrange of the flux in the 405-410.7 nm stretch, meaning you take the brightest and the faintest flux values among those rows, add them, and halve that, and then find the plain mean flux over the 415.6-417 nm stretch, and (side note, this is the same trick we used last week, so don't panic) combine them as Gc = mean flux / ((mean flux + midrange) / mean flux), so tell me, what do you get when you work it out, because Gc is 0.71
